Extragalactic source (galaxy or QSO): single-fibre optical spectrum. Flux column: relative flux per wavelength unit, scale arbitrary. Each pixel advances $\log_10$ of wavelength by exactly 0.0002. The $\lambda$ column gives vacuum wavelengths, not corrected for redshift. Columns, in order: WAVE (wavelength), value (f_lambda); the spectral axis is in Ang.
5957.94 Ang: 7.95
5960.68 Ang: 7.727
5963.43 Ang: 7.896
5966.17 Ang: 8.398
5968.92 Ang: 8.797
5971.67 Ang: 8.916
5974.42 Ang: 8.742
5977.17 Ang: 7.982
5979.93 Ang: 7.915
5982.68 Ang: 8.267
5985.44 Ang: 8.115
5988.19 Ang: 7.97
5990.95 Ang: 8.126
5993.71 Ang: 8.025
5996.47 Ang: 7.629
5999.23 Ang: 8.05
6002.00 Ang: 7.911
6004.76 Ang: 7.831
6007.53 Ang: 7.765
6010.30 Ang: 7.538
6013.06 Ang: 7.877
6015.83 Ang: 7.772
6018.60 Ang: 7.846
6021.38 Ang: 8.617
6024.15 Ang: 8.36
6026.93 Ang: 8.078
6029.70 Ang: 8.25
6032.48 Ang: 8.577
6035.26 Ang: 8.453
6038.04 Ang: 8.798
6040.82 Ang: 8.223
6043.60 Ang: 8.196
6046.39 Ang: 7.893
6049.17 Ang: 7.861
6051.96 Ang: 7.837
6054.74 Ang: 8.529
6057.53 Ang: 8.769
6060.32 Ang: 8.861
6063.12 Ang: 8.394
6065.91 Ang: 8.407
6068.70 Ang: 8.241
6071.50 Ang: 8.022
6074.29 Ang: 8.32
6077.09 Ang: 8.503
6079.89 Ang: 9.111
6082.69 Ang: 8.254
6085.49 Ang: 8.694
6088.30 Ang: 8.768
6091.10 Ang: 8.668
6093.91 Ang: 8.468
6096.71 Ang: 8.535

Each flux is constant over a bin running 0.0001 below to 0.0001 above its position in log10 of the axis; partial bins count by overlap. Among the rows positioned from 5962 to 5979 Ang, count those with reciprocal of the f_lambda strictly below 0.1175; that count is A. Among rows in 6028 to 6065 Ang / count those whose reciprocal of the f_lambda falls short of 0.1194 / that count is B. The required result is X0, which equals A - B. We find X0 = -4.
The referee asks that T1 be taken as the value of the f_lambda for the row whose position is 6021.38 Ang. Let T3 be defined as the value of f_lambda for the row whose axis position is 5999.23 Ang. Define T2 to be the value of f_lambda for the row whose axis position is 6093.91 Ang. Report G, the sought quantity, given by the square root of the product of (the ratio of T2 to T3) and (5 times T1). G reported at 6.73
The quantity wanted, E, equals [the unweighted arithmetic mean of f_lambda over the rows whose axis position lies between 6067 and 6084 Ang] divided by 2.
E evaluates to 4.20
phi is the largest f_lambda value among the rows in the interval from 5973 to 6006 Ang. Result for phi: 8.742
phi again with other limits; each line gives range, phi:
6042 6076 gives 8.861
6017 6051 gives 8.798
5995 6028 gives 8.617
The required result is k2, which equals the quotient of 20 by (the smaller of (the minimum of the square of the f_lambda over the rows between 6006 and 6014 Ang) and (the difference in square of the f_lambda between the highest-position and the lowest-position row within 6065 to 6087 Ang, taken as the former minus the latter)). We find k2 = 4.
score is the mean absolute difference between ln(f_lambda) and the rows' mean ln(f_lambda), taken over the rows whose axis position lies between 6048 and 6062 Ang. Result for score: 0.050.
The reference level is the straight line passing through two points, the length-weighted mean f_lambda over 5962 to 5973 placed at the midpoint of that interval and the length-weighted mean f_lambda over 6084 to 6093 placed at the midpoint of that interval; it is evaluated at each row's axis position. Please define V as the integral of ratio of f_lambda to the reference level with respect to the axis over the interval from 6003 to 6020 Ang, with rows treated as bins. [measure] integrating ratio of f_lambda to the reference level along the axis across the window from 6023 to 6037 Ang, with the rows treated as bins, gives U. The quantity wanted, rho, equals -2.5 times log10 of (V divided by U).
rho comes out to -0.1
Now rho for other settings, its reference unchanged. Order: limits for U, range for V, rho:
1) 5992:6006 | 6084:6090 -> 0.8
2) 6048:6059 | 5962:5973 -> 0.0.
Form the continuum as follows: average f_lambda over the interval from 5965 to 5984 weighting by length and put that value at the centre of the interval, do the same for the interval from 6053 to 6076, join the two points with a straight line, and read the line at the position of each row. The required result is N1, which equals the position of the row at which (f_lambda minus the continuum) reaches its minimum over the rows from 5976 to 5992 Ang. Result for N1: 5979.93 Ang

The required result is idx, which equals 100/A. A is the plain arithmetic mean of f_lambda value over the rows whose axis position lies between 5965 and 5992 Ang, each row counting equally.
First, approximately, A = 8.32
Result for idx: 12.0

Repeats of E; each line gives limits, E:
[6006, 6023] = 3.95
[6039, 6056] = 4.04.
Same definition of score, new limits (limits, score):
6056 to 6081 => 0.031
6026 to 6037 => 0.021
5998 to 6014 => 0.015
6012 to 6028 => 0.032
